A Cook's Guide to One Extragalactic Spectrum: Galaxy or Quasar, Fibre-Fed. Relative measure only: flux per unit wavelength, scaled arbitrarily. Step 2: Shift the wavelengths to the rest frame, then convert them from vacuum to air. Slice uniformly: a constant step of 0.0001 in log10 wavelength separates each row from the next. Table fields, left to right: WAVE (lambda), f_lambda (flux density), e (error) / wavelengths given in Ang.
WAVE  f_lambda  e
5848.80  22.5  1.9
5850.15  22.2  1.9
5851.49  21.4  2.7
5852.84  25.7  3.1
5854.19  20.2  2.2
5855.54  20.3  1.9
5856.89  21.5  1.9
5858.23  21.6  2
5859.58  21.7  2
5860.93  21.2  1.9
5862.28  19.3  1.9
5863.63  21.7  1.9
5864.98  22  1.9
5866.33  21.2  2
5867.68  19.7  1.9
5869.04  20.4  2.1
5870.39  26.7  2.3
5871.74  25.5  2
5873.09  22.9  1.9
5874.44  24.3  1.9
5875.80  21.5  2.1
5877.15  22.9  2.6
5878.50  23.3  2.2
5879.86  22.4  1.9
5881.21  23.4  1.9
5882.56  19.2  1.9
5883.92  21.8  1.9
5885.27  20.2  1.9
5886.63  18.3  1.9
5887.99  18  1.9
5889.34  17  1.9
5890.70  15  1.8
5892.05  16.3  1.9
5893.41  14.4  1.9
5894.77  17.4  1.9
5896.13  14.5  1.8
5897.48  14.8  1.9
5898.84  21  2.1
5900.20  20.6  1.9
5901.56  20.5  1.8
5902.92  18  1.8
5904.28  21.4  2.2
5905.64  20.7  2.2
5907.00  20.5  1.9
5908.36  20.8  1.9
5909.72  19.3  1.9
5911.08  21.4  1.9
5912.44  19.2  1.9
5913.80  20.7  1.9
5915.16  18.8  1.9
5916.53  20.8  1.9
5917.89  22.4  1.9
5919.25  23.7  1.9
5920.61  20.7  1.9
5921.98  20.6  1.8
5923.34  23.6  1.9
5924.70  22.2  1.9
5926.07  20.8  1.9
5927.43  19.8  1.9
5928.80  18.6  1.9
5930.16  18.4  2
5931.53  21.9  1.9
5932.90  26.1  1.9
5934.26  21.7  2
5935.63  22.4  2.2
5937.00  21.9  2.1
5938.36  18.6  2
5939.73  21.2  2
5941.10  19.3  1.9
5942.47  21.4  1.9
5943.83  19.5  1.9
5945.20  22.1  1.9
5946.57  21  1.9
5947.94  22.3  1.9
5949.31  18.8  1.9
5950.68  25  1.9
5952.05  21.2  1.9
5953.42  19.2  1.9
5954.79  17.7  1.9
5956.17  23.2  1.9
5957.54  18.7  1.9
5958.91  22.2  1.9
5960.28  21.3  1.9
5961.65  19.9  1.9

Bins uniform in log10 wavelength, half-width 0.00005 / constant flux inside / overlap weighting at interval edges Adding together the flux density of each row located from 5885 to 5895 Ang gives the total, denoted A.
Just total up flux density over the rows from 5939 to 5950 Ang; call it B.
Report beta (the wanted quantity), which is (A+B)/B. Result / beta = 1.82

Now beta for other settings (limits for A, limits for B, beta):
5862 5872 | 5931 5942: 2.02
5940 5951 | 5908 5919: 2.04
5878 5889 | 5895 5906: 2.10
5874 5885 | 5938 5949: 2.08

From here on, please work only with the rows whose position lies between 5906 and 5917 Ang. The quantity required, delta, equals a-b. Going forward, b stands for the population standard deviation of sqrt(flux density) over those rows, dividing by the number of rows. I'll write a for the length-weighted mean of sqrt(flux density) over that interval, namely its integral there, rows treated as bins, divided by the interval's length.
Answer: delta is 4.39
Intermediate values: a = 4.49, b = 0.10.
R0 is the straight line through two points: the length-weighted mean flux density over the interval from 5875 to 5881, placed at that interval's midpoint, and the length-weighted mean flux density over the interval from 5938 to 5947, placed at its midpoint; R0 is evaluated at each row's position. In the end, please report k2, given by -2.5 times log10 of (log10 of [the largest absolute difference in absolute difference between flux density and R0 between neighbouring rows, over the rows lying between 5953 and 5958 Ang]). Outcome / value 1.42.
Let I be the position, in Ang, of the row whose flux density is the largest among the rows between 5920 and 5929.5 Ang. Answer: 5923.34 Ang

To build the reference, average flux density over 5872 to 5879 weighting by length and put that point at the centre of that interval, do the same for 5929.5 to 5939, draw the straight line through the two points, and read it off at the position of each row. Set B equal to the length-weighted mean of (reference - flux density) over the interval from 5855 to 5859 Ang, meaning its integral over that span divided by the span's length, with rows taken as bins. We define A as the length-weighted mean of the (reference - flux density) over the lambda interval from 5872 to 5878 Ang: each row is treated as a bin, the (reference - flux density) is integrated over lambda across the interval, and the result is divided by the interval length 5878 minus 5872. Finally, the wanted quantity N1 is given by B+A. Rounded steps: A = 0.1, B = 2.5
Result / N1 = 2.5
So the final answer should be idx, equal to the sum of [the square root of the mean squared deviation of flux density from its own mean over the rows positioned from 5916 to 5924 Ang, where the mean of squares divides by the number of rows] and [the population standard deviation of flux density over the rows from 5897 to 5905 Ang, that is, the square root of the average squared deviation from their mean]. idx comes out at 3.66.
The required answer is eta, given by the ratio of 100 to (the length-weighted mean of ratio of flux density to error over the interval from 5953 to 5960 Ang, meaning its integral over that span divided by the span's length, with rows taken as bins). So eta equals 9.4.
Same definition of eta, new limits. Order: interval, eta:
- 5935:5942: 9.8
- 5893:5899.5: 11.7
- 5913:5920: 8.9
